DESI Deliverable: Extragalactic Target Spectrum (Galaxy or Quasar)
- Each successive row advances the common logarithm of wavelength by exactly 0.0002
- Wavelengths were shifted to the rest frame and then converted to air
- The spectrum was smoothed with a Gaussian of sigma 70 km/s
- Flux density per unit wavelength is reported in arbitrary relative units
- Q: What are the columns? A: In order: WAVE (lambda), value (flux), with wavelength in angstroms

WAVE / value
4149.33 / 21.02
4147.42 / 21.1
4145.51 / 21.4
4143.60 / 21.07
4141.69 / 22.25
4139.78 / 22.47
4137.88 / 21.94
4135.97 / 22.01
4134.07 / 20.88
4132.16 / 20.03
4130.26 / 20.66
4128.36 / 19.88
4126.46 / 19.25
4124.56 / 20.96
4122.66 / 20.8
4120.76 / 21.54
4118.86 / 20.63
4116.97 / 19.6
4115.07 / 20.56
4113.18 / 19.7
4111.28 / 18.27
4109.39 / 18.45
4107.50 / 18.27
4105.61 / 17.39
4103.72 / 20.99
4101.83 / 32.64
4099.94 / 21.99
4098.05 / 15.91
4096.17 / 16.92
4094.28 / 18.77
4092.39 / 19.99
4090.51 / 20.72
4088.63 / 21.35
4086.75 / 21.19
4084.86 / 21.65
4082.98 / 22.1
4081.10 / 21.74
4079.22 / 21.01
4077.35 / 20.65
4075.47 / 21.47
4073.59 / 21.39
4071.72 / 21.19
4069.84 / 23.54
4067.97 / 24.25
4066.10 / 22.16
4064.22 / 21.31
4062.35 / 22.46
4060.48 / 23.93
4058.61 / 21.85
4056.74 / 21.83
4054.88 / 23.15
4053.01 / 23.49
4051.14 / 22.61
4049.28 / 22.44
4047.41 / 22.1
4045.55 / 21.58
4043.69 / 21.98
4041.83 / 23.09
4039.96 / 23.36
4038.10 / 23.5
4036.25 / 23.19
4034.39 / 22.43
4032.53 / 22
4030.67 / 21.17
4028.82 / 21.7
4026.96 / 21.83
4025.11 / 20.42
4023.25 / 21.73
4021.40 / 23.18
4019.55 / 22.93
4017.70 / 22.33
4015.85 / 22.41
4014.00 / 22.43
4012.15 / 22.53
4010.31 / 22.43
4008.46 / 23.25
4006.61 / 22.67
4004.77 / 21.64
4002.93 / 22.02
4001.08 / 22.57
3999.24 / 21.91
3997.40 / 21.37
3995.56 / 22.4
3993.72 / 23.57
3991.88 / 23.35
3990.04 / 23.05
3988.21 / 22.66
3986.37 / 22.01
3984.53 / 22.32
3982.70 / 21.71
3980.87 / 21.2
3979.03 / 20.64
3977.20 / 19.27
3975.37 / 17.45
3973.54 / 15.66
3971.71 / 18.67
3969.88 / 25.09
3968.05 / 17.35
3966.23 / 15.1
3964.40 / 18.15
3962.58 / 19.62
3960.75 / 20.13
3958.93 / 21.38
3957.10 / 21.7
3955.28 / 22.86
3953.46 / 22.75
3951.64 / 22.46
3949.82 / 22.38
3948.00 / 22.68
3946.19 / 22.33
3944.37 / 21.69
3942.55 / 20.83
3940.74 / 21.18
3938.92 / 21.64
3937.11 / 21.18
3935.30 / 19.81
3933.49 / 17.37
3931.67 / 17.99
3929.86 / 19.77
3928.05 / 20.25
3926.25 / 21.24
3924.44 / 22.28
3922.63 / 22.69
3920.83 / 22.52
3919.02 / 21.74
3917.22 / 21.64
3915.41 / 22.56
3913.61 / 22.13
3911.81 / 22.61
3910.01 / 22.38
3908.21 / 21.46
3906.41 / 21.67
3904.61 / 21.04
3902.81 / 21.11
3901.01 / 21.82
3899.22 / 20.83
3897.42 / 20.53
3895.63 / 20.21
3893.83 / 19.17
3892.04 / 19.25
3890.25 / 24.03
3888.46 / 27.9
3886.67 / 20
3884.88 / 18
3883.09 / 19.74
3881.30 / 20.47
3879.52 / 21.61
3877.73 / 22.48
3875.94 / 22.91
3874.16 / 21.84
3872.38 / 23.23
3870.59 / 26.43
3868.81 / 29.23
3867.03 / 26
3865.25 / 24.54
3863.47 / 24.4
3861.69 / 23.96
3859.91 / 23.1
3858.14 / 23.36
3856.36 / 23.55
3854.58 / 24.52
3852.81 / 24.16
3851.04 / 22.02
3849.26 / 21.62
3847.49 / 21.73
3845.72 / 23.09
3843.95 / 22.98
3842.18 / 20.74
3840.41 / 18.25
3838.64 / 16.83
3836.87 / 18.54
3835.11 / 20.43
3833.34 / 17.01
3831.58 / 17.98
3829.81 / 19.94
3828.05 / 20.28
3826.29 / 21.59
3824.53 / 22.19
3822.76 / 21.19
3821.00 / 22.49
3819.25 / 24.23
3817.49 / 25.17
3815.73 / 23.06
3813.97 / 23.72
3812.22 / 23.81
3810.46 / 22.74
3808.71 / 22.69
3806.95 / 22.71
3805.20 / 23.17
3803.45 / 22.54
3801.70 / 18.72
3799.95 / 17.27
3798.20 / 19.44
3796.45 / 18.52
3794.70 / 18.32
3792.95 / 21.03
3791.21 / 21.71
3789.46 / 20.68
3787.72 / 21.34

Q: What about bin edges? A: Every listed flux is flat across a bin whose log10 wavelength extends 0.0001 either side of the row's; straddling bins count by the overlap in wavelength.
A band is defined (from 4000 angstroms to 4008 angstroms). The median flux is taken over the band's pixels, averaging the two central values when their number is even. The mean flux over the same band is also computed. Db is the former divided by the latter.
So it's 1.00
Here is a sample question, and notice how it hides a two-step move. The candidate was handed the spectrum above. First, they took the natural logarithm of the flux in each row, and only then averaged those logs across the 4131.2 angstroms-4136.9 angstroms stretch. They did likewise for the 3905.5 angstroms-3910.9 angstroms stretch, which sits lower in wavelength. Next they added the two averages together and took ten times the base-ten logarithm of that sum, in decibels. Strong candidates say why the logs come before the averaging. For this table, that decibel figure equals 7.87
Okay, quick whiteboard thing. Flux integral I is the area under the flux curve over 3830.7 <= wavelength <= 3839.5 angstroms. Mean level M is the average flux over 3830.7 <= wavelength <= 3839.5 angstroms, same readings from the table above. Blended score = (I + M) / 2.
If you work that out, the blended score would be 89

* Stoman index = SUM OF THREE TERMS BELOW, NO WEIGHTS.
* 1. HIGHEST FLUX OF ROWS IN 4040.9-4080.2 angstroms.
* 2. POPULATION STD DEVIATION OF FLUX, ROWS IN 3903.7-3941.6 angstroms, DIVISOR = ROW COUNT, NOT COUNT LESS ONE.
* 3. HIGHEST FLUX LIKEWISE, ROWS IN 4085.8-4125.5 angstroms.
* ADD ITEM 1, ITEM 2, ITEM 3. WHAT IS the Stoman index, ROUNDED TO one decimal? 58.3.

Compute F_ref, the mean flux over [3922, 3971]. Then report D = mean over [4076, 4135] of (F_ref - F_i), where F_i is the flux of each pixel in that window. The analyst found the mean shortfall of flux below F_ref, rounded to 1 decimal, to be 0.3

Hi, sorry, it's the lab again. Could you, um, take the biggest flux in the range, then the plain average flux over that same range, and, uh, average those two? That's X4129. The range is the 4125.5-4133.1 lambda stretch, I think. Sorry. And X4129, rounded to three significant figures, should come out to 20.3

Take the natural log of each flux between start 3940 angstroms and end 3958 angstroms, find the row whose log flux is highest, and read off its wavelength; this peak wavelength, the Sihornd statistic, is 3955.28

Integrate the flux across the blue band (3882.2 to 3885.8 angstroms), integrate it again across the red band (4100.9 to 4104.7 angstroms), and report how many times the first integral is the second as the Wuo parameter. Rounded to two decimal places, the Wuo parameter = 0.67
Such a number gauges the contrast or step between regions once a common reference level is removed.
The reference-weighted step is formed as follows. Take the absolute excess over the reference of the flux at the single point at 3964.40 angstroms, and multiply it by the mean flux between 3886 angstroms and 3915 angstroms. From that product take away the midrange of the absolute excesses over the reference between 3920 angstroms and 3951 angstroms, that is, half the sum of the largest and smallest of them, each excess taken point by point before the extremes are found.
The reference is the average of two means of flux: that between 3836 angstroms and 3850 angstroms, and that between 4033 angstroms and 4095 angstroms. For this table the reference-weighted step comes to 65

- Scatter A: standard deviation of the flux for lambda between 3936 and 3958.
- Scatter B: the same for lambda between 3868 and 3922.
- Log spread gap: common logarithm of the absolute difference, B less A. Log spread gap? 0.23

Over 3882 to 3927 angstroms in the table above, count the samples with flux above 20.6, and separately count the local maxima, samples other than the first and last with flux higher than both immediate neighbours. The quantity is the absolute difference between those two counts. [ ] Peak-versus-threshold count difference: 12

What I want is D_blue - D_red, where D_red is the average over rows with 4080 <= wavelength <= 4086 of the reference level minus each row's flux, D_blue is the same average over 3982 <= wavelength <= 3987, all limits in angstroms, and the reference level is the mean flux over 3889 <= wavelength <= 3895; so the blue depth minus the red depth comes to -0.2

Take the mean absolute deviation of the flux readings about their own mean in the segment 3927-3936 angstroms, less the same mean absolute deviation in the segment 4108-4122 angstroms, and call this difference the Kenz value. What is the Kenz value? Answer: 0.2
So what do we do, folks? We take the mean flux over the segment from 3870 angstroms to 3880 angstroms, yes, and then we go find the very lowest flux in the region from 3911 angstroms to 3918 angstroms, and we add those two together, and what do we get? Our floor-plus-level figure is 44.7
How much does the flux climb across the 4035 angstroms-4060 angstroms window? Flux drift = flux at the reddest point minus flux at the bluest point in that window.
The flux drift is -1.3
